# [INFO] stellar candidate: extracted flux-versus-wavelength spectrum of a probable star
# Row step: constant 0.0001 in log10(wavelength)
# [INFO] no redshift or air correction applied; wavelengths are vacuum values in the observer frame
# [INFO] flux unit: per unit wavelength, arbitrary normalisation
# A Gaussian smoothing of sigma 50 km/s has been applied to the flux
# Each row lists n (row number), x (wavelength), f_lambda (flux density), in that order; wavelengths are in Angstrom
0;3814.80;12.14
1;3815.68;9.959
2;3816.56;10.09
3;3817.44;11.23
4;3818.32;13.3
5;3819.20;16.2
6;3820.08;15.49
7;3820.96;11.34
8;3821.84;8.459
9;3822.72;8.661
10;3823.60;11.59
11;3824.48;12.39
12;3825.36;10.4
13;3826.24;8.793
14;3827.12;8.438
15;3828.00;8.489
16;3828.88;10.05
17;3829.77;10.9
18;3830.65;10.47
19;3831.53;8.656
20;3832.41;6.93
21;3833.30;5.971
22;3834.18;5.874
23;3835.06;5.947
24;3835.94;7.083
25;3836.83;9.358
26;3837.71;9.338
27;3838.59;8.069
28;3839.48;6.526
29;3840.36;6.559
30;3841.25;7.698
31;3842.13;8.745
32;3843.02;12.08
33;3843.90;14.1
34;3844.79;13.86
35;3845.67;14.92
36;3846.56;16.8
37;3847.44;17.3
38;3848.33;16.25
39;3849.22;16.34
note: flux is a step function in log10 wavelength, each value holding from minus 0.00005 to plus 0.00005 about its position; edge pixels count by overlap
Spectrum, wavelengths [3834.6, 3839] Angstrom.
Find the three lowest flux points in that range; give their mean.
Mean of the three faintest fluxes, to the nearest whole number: 7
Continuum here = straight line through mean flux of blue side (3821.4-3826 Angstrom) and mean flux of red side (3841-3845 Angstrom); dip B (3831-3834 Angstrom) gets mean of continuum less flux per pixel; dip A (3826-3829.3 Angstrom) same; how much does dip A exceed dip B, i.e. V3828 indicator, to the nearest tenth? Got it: -2.0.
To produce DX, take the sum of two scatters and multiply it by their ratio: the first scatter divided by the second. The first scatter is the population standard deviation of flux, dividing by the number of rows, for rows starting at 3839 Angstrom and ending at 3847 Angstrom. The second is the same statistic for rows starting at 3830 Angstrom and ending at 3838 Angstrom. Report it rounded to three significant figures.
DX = 12.0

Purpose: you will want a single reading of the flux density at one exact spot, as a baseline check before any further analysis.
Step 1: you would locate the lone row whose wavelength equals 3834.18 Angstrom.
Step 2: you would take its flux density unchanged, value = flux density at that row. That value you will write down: 5.874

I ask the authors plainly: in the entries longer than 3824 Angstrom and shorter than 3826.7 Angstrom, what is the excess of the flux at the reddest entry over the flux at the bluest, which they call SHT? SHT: -4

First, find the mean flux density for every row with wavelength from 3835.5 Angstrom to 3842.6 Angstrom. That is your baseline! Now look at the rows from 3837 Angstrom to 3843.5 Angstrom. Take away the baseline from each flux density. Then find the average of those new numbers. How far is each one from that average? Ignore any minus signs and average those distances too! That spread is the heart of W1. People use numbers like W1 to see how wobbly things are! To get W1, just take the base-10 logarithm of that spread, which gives 0.14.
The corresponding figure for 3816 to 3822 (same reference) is 0.36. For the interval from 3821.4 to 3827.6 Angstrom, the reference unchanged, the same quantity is 0.15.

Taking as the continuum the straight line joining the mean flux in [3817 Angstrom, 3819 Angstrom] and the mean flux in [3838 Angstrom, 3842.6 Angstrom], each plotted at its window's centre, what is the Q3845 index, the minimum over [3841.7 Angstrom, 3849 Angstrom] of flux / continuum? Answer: 1.22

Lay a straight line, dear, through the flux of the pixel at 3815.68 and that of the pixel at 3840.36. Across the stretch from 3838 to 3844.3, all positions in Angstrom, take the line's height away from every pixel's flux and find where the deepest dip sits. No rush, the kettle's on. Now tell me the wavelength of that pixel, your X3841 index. 3839.48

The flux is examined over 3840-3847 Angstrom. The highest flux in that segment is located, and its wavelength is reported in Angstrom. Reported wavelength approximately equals 3846.56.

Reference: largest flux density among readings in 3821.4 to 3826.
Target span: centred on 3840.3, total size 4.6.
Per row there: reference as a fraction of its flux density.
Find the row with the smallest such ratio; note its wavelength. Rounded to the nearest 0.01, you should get 3842.13 Angstrom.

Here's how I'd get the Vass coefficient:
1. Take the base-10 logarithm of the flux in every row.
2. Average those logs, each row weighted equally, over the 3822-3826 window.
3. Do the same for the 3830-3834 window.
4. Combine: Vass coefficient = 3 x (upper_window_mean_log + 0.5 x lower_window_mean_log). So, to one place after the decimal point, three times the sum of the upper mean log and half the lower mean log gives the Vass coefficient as 4.2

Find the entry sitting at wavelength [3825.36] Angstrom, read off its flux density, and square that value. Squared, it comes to 108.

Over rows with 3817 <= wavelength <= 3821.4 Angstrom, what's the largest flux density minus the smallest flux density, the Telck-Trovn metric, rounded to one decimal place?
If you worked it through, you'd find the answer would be 5.0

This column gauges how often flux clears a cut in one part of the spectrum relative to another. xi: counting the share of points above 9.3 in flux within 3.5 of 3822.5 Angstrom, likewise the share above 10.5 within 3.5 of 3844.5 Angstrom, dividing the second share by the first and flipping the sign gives -1.0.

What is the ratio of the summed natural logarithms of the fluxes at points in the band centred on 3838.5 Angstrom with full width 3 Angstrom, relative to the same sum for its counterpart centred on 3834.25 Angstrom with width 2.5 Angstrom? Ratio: 1.16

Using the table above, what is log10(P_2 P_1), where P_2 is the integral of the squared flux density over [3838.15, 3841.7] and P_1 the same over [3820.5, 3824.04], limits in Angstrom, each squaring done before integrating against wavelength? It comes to 4.83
